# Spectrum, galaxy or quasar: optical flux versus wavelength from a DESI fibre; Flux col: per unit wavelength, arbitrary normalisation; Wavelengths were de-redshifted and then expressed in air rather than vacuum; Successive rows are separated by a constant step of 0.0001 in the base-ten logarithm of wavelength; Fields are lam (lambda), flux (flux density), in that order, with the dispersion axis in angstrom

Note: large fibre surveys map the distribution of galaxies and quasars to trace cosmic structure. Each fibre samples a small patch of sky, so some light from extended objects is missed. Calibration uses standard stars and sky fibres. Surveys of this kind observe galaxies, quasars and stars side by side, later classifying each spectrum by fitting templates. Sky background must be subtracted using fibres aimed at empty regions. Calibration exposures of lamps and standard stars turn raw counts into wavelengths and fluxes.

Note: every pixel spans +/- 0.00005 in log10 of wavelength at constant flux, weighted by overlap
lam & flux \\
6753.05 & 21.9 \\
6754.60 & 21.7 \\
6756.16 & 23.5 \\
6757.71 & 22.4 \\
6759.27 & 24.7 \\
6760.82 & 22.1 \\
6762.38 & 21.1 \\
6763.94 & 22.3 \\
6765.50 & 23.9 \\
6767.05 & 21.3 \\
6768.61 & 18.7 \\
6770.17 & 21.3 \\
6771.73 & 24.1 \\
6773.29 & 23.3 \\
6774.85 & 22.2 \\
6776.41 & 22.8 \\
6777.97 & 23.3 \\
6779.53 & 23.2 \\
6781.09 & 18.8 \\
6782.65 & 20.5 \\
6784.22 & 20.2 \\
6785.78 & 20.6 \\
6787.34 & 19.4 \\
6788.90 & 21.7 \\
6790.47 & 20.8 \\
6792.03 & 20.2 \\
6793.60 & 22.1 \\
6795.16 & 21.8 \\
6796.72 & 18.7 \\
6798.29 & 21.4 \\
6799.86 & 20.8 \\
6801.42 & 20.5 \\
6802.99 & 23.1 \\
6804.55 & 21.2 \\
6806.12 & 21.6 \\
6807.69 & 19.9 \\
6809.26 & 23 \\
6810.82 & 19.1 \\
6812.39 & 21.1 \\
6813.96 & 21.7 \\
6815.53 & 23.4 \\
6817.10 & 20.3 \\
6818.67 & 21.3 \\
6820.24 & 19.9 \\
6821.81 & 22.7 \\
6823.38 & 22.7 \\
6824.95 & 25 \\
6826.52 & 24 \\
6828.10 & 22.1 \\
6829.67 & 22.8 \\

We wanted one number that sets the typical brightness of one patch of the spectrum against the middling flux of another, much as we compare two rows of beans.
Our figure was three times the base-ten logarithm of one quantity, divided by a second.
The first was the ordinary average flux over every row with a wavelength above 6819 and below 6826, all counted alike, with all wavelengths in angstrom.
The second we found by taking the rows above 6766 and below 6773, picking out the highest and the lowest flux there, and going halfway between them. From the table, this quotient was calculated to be 0.190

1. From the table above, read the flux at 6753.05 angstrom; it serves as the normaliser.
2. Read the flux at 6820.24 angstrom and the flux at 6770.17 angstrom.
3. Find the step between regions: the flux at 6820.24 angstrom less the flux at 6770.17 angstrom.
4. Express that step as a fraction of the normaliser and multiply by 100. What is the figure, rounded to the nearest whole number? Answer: -6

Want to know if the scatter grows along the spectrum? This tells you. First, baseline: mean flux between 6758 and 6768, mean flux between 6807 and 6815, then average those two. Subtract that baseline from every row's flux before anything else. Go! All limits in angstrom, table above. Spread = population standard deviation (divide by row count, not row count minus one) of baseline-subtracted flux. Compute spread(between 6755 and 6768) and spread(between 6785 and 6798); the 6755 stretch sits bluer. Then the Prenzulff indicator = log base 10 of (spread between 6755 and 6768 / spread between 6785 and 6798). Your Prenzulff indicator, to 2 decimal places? 0.02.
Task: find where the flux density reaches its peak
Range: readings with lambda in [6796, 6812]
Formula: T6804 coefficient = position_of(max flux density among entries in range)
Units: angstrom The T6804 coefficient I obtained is 6802.99 angstrom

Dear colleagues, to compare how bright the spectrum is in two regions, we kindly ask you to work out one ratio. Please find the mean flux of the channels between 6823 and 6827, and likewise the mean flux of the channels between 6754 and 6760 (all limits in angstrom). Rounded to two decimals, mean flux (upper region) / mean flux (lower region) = 1.04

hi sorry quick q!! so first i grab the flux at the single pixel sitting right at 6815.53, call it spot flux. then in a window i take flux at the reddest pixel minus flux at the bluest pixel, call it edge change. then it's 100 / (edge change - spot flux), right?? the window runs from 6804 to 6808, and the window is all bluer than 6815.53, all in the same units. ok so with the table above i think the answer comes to -4.0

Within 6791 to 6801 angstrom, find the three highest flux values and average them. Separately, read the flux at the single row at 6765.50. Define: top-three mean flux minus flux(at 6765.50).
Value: -2.1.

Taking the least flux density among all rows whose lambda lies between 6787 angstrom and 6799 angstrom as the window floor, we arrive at 18.7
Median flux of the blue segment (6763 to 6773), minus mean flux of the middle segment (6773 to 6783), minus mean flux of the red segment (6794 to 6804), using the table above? -21.3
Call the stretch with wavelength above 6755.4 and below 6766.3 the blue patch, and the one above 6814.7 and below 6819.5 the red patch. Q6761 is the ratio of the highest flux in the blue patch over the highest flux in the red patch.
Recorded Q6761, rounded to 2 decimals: 1.06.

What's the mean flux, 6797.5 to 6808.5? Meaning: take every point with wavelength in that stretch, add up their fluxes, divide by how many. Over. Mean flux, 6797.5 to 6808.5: 21.2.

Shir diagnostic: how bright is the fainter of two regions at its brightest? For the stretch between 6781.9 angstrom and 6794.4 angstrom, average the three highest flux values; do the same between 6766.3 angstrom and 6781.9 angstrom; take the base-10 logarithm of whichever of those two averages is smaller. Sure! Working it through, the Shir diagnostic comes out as 1.333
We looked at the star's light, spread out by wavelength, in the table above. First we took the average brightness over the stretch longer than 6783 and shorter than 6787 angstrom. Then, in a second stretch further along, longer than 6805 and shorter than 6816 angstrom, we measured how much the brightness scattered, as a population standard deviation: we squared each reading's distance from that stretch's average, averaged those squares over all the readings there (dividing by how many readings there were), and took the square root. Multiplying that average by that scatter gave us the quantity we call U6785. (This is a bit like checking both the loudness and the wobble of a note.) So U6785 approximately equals 29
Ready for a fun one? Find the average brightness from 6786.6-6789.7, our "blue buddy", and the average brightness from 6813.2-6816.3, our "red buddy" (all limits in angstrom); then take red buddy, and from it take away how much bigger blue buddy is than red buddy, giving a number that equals 25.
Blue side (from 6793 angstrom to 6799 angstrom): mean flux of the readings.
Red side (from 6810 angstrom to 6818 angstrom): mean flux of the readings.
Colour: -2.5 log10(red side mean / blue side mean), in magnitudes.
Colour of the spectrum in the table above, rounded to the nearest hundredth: -0.01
